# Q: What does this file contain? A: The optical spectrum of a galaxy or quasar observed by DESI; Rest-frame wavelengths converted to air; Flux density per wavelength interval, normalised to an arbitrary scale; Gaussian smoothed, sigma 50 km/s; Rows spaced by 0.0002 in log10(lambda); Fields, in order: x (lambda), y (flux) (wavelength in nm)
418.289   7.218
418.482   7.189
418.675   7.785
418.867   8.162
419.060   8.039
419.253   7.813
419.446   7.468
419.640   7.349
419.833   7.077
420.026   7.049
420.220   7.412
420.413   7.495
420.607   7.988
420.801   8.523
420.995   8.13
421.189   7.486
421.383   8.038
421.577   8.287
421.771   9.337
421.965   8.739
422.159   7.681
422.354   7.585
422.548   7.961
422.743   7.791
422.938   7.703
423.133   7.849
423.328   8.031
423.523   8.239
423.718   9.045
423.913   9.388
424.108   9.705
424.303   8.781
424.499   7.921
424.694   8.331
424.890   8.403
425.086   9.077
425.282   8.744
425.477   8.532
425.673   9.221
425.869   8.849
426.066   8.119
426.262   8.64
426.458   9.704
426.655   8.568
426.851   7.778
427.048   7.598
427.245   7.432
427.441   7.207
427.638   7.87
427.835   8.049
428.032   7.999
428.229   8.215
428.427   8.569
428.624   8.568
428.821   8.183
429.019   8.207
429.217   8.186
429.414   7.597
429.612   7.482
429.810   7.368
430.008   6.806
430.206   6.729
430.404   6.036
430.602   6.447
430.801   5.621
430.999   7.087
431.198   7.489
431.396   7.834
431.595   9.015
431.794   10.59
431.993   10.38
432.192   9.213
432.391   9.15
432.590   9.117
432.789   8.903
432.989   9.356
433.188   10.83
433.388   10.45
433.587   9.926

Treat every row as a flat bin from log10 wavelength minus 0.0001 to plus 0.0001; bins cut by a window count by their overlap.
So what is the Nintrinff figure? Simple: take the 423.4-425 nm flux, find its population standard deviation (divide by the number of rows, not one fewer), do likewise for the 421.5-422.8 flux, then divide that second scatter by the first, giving 1.0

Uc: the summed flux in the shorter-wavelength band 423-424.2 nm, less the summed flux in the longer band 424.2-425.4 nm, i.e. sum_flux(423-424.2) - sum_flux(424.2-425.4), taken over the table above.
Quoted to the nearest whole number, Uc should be 1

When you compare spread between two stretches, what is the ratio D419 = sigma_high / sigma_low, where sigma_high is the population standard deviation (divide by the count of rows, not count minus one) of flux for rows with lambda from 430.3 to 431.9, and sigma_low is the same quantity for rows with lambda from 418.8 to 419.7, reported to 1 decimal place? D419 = 4.9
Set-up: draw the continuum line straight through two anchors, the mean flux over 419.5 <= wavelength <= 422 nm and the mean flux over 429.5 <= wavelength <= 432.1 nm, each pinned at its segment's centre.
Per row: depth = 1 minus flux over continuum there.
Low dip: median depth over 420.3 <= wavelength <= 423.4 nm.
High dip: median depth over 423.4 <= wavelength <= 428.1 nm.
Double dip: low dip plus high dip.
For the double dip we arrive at -0.10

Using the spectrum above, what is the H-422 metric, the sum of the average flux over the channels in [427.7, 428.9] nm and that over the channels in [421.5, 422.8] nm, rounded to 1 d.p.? 16.5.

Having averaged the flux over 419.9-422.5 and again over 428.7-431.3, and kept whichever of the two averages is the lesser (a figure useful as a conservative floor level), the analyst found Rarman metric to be 7.2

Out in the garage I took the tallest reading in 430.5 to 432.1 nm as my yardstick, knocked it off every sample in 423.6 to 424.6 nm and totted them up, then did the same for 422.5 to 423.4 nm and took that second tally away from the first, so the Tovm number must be 5.5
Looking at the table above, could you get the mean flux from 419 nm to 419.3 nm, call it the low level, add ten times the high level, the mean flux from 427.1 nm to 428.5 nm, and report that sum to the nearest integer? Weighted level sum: 87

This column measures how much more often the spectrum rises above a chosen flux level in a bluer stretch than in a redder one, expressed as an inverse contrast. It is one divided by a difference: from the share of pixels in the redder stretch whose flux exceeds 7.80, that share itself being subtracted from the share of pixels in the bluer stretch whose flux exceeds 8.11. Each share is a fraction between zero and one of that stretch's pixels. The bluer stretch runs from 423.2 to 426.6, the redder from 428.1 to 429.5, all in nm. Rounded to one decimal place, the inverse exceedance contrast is 39.7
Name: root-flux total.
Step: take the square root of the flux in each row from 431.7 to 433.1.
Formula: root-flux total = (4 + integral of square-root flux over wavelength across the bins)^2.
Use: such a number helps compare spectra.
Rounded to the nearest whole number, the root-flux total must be 69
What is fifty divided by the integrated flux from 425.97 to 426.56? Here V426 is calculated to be 9.6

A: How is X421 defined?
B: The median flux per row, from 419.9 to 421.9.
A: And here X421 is 8.0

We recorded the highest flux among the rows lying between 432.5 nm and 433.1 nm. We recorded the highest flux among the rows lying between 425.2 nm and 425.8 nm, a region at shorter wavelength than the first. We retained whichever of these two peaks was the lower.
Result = 9.22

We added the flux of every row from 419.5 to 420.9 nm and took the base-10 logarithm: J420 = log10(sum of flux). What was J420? 1.72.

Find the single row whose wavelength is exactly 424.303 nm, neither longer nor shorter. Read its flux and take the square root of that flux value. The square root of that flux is 2.96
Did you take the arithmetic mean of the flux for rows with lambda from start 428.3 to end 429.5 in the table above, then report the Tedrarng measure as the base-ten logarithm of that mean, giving 0.915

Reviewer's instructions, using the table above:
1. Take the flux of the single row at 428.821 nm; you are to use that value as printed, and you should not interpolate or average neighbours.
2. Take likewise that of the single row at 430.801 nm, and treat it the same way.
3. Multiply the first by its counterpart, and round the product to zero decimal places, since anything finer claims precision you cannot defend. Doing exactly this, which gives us 46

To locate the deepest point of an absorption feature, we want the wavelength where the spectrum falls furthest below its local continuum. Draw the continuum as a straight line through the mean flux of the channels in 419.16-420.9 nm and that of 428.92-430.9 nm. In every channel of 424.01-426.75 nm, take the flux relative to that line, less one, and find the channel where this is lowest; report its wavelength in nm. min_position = 424.499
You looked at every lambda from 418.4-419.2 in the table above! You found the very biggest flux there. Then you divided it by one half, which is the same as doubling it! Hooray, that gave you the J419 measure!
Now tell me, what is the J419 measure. 16.3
